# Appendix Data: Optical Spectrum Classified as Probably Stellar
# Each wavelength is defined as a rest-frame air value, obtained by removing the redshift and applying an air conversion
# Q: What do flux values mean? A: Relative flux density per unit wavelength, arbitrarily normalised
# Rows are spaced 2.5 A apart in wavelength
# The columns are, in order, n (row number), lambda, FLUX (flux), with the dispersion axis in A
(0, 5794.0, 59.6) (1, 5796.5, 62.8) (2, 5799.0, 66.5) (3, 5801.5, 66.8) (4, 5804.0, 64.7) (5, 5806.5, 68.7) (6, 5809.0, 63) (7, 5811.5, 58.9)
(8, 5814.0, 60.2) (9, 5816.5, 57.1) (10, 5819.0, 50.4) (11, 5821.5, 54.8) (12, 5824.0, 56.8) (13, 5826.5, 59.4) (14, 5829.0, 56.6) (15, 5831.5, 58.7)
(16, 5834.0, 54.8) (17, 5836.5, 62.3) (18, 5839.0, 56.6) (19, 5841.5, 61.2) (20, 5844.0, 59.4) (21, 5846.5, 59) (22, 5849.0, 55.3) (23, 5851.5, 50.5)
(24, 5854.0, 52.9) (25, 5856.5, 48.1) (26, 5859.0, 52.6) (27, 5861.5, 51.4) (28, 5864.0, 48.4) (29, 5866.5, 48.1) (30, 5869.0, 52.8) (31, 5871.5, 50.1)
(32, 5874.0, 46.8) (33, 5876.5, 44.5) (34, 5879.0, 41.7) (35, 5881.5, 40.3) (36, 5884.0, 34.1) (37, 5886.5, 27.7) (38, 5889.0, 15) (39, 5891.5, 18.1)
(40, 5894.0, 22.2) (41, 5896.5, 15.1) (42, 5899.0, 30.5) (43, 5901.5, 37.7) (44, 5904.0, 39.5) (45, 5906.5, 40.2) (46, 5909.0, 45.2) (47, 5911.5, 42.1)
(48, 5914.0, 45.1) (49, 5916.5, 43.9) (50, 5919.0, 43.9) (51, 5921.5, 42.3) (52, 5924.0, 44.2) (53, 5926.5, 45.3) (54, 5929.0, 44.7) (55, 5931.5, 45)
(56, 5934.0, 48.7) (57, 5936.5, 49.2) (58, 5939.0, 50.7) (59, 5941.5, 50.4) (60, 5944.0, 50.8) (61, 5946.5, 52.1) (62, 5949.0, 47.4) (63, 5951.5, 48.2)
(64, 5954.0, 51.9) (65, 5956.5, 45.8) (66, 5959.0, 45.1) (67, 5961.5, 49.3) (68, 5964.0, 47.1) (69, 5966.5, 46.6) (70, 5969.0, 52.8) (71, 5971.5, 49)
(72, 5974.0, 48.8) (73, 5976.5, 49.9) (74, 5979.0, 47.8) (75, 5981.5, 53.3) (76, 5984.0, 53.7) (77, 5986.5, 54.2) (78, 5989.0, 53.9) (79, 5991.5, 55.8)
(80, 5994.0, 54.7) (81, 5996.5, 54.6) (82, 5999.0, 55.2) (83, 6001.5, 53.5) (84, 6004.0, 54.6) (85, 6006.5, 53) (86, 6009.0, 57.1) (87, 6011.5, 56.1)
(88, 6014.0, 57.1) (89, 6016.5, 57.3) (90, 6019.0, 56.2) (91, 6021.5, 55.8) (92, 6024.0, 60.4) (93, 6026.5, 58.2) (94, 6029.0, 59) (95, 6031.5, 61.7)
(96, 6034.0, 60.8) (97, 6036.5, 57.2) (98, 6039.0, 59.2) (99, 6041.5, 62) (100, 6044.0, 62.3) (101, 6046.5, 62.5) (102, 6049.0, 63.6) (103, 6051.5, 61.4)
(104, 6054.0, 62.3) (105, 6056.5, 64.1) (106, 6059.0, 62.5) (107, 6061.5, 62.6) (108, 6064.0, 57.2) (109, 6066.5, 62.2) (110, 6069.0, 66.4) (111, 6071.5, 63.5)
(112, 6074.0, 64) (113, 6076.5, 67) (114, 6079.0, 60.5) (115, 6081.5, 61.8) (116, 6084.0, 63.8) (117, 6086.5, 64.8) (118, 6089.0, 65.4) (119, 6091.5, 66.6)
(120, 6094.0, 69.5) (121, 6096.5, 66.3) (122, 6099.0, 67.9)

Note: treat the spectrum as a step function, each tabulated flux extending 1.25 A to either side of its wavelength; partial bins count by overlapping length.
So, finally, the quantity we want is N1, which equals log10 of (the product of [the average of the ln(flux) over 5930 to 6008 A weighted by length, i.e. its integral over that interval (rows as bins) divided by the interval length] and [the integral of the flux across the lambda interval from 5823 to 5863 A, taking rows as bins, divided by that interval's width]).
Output 2.34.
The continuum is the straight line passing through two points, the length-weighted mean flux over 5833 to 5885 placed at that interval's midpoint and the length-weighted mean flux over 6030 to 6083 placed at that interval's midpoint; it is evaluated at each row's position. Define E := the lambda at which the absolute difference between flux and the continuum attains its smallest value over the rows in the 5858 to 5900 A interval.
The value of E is 5861.5 A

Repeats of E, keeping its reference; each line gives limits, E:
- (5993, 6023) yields 6009.0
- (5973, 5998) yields 5991.5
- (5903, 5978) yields 5946.5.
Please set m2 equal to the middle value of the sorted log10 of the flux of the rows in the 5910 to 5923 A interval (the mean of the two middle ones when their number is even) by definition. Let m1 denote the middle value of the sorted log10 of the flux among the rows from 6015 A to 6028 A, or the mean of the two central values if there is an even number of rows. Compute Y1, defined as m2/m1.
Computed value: 0.93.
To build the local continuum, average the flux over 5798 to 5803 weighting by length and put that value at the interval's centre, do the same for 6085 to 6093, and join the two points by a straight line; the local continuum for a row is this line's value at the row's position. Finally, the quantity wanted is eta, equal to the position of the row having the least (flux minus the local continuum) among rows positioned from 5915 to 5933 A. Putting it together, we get 5921.5 A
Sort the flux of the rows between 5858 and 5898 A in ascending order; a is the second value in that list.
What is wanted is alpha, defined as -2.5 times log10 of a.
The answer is -2.95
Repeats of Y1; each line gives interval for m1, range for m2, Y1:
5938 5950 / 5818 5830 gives 1.03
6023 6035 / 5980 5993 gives 0.97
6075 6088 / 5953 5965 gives 0.93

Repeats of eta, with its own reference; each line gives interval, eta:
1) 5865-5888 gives 5886.5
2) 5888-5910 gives 5889.0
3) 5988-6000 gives 5989.0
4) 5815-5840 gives 5819.0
